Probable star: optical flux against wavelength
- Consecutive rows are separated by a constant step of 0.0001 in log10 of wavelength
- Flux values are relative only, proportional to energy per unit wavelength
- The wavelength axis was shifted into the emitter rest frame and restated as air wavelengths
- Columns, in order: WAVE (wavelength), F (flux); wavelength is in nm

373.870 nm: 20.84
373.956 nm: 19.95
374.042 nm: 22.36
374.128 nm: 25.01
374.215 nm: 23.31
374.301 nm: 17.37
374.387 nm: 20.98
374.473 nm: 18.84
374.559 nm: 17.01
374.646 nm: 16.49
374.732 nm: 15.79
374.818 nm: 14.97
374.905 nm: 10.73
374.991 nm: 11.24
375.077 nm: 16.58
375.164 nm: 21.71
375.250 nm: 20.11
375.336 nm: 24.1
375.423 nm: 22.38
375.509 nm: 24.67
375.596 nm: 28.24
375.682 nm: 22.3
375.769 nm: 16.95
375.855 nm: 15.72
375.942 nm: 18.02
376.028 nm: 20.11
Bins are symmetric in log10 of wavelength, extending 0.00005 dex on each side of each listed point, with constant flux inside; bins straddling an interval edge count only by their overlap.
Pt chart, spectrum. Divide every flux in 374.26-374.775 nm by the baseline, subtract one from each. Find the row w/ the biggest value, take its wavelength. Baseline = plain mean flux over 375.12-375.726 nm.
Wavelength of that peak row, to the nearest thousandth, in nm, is 374.387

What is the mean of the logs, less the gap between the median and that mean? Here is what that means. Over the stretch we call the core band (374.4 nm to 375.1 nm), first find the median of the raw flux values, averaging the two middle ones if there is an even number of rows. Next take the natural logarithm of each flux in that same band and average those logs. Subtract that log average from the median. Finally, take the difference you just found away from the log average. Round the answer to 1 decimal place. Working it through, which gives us -10.7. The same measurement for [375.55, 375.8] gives -16.1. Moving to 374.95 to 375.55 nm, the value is -15.8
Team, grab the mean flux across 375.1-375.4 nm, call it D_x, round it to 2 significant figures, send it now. 22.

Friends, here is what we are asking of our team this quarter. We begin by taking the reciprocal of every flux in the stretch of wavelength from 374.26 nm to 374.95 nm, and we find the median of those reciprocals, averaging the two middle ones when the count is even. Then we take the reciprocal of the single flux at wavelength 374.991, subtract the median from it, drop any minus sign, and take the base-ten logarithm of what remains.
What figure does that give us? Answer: -1.5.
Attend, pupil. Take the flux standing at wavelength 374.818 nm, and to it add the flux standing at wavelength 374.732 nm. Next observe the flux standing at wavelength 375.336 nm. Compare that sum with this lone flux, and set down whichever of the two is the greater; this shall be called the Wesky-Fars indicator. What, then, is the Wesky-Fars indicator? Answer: 31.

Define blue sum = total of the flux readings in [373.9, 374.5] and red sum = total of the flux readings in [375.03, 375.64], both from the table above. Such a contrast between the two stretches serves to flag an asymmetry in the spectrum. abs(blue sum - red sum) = 10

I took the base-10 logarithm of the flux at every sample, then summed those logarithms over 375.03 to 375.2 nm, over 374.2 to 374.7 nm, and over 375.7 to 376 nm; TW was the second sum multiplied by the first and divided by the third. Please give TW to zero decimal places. 5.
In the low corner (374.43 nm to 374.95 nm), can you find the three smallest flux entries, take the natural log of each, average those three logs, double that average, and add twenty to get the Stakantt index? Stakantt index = 25.2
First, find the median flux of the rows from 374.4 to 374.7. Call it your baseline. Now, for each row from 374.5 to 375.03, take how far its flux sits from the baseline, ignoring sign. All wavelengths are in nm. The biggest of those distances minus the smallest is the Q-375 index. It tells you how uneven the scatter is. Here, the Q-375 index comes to 6.3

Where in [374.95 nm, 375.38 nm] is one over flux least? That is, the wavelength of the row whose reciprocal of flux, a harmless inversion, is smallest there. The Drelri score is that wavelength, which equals 375.336 nm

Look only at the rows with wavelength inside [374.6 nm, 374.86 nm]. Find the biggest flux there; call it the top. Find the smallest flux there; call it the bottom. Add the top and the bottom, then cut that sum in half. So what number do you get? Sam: 16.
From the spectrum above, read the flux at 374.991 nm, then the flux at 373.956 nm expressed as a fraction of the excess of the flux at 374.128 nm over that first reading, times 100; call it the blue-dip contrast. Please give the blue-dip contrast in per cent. 145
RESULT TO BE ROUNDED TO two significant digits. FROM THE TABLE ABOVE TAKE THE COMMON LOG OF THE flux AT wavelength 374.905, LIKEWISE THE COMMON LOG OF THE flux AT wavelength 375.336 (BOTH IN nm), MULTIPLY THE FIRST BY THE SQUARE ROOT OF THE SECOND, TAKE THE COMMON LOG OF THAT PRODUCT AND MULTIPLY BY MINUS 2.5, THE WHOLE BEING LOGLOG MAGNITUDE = -0.21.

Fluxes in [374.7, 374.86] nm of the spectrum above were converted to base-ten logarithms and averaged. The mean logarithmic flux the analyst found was 1.19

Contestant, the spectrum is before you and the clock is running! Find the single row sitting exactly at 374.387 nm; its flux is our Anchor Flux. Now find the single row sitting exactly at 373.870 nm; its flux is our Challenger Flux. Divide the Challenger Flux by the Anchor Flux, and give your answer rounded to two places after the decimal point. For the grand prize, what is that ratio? 0.99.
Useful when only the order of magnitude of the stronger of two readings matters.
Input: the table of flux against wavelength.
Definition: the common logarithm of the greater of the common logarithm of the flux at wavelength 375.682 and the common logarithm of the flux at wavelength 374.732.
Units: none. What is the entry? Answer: 0.130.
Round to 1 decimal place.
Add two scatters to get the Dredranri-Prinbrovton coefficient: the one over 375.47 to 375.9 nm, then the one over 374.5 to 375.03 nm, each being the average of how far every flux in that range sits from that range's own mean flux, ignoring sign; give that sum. 6.5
